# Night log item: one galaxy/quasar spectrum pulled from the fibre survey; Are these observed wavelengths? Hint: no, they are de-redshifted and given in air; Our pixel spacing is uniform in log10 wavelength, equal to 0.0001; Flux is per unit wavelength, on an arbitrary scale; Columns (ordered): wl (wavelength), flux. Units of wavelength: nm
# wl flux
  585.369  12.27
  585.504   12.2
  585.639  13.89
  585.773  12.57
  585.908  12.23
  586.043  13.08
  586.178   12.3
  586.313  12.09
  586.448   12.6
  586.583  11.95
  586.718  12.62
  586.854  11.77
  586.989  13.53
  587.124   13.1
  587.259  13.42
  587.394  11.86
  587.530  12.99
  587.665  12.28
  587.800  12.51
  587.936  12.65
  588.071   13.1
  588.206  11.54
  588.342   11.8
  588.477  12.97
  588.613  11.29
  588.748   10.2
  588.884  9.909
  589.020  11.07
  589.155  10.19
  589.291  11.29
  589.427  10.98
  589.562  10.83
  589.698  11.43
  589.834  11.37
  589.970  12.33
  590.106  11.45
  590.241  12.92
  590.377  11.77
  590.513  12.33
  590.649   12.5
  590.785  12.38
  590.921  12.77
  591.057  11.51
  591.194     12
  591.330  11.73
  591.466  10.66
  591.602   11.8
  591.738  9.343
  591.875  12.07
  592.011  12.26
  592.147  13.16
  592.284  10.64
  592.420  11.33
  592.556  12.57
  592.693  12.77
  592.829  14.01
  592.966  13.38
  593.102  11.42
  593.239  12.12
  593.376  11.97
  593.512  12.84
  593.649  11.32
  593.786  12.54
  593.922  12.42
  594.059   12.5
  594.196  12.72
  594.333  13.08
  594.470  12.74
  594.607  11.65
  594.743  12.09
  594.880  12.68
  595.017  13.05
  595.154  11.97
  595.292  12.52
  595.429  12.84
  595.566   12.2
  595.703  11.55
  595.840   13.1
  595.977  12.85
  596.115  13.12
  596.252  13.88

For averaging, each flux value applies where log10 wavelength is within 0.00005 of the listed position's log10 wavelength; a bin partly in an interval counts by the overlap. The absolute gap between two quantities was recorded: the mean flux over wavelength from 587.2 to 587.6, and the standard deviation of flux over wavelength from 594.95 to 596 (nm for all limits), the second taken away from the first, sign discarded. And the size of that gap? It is 12.2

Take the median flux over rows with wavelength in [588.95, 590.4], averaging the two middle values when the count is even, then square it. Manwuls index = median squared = 129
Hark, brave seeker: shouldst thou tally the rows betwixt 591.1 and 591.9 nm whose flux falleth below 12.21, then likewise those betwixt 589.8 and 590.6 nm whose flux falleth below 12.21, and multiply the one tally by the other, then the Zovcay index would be 18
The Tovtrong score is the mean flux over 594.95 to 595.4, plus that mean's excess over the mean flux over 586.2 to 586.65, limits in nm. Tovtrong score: 12.8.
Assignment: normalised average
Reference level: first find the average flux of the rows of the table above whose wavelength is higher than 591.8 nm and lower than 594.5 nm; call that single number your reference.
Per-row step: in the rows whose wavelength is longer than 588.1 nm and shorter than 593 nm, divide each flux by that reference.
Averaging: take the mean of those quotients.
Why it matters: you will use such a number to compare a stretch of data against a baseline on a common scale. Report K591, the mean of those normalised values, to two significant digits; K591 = 0.95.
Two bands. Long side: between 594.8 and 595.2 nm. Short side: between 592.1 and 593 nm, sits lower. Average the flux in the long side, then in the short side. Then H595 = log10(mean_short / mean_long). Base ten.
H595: 0.00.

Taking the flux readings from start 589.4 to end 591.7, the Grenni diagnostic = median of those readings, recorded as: 11.8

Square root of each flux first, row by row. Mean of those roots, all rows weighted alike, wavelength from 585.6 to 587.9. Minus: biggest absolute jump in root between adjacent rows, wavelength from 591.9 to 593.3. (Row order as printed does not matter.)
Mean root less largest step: 3.19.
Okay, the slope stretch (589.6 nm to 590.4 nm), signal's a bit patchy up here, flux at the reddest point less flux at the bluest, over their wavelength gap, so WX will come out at 0.5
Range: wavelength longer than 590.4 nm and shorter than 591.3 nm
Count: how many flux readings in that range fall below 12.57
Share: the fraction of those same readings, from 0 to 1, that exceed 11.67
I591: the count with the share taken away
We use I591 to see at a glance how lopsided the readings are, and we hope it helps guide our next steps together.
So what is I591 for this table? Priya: 4.2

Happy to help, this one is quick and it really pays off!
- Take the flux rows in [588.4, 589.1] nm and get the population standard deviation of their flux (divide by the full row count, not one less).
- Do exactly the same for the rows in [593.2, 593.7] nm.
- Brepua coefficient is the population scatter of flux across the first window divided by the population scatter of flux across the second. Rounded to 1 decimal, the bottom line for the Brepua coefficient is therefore 2.0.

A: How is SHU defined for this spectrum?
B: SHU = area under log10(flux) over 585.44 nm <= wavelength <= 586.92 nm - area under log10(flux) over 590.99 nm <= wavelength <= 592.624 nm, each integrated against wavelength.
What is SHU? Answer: -0.11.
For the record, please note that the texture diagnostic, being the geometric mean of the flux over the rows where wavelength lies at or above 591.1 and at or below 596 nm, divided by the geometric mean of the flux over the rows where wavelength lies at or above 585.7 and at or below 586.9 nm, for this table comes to 0.99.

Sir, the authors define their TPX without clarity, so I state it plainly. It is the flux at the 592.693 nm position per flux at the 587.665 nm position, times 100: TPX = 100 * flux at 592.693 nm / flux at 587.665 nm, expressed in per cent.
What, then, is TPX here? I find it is 104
